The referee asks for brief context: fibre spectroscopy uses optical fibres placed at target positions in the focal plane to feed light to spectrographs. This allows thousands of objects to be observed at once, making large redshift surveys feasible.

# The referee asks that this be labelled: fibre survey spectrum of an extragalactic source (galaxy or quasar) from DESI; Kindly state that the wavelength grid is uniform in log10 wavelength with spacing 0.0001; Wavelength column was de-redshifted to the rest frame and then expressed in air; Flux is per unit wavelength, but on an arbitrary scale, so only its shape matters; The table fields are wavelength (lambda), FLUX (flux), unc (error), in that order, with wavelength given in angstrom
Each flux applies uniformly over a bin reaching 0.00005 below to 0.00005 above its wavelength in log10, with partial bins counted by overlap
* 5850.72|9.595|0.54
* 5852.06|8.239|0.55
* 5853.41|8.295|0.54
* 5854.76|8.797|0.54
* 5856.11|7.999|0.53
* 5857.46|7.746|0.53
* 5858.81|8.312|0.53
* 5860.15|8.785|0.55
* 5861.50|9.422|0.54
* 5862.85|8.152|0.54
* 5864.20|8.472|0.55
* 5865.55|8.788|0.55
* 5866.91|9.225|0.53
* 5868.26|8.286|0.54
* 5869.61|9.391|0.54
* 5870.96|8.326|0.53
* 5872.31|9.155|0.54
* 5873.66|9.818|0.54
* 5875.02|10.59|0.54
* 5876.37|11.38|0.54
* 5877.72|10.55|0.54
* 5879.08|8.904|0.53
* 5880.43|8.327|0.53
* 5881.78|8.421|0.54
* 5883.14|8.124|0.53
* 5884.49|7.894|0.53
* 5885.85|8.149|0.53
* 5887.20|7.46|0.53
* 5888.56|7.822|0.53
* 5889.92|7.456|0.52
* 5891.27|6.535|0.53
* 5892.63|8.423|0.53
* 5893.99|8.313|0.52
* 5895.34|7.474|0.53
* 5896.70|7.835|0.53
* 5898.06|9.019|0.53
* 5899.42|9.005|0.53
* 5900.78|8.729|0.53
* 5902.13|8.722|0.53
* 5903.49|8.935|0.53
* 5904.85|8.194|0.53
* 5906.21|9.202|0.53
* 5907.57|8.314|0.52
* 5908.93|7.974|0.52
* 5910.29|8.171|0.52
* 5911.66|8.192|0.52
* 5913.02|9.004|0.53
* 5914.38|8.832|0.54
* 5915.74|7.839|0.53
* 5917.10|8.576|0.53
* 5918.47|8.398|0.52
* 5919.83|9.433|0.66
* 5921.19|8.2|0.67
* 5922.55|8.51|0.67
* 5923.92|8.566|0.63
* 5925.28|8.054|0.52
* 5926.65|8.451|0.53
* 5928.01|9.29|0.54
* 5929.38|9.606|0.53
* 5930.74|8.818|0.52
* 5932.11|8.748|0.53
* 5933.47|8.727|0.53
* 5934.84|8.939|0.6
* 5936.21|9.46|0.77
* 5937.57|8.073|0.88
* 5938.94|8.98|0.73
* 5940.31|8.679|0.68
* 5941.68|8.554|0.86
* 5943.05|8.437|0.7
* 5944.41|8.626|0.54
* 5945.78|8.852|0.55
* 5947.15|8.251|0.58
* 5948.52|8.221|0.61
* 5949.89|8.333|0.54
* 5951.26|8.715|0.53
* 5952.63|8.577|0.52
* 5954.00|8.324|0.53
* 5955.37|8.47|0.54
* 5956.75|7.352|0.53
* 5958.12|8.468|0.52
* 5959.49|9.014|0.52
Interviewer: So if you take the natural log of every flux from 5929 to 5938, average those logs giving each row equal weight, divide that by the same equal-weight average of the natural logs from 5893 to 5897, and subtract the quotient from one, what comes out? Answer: -0.06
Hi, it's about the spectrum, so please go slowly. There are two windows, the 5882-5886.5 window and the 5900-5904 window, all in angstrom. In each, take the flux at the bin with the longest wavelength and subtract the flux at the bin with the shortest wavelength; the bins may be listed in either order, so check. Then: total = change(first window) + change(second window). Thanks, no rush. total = 0.2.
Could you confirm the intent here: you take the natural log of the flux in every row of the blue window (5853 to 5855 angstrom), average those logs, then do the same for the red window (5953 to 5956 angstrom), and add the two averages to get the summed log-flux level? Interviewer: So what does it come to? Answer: 4.27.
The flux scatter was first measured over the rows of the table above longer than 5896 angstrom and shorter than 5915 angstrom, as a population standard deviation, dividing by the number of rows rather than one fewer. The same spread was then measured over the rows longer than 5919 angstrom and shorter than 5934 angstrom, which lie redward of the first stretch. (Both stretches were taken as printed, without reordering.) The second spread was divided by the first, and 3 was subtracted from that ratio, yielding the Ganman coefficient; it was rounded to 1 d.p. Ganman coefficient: -1.9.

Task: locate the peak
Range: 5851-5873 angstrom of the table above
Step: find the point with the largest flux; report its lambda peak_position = 5861.50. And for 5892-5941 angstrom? 5929.38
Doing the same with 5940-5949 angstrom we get 5945.78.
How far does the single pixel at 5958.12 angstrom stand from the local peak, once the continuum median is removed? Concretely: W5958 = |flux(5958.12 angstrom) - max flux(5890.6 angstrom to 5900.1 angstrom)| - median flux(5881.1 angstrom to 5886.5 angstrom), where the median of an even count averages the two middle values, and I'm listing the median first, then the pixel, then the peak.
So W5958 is -7.6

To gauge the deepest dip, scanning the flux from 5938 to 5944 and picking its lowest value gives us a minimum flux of 8.437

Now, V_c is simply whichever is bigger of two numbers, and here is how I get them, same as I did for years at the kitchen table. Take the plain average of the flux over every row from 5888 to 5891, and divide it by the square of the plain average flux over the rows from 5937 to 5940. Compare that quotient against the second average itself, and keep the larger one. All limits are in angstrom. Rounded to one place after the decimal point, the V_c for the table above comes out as 8.5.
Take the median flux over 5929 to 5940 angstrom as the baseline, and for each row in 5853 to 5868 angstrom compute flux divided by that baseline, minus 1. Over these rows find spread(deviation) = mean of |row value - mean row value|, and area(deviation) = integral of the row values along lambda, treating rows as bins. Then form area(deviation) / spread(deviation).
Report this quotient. -12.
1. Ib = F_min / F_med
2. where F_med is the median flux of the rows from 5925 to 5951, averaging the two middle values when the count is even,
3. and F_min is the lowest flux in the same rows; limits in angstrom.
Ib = 0.928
